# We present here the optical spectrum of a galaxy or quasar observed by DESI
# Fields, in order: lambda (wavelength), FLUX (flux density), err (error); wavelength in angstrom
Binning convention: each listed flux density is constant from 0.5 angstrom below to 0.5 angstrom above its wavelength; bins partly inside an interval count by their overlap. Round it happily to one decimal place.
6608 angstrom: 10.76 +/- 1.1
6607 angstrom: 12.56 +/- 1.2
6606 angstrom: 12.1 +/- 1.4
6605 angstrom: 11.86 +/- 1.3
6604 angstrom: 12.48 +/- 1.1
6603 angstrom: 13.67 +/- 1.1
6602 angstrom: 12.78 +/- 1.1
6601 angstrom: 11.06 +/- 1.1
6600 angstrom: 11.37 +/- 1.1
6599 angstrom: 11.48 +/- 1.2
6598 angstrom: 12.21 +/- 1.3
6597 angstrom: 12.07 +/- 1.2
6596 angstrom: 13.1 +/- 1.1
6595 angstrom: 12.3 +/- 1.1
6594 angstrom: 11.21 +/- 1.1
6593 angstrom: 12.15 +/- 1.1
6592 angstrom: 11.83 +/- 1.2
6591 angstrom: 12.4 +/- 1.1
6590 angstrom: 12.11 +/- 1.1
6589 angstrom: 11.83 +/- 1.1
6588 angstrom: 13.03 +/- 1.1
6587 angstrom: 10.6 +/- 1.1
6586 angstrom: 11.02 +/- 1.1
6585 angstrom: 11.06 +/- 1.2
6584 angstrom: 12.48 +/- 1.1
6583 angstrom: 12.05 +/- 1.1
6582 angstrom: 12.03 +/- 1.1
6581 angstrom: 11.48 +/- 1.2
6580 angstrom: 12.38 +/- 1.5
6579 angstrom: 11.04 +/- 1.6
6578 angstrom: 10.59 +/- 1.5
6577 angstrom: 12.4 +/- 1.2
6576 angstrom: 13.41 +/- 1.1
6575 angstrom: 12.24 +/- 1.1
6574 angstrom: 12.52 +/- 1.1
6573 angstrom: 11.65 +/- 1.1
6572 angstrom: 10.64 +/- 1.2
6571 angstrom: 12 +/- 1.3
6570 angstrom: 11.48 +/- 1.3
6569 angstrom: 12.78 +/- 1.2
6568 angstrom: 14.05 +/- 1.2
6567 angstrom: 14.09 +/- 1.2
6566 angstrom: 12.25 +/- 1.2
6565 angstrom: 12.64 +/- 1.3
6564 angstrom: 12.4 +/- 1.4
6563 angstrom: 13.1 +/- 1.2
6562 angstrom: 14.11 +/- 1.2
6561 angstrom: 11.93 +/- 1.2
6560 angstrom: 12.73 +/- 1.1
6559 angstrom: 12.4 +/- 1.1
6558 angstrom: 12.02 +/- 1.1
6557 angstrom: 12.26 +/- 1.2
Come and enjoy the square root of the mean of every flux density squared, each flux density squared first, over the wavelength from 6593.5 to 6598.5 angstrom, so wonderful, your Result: 12.2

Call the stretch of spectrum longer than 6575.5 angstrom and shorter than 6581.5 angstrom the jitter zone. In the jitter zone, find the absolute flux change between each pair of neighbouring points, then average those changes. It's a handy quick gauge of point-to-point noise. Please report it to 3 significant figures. 1.10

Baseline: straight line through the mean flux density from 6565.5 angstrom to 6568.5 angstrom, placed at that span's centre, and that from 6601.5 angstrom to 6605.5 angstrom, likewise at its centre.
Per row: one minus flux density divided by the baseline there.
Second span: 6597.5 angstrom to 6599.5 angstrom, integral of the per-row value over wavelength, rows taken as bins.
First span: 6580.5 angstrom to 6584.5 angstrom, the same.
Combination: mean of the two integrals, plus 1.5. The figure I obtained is 1.75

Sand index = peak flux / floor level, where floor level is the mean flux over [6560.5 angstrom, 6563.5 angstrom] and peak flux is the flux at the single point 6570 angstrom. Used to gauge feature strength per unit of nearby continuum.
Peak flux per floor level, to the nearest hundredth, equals 0.88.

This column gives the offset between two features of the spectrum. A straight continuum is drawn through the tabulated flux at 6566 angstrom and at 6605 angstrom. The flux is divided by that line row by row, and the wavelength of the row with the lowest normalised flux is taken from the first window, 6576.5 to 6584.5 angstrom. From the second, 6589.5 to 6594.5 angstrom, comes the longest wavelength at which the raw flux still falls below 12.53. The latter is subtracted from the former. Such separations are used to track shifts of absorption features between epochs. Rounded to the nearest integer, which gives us -16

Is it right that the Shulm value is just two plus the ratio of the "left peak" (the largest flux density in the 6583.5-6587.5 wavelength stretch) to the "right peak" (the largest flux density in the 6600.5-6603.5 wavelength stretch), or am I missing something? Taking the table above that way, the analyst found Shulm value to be 2.91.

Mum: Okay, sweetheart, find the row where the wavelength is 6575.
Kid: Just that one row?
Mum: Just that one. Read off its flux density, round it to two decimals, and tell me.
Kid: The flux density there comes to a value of 12.24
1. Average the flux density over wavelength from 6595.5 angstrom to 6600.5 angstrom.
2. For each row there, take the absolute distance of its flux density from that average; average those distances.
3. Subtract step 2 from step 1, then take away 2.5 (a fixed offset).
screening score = 9.05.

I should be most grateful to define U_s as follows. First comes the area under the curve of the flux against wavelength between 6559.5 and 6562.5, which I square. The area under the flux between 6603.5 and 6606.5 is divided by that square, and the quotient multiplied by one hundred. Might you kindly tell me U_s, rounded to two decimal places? 2.42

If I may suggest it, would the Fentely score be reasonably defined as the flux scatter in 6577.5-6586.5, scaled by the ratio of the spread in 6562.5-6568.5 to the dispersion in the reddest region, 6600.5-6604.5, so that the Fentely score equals 0.51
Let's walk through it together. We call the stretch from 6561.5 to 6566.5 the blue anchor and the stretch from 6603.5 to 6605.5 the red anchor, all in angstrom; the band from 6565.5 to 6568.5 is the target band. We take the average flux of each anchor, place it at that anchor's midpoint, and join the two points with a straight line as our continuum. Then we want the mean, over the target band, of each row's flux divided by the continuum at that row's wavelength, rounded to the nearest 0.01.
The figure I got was 1.05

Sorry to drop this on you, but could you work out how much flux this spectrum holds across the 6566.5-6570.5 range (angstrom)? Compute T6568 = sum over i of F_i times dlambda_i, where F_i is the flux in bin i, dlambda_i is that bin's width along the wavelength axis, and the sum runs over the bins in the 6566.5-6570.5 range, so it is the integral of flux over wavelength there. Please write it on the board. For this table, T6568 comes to 52.4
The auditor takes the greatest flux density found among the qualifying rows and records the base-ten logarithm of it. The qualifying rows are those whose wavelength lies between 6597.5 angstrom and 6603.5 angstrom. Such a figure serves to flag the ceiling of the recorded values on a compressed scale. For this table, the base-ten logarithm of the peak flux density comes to 1.14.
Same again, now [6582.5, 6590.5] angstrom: 1.11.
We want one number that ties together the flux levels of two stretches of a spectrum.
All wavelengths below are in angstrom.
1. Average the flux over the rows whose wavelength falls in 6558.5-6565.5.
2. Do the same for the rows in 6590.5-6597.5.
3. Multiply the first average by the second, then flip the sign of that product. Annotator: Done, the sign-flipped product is -155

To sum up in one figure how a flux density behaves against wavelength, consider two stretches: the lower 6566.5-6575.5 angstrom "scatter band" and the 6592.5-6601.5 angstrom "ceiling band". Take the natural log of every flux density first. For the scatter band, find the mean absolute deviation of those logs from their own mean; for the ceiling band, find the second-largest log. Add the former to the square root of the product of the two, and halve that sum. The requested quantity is 0.244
